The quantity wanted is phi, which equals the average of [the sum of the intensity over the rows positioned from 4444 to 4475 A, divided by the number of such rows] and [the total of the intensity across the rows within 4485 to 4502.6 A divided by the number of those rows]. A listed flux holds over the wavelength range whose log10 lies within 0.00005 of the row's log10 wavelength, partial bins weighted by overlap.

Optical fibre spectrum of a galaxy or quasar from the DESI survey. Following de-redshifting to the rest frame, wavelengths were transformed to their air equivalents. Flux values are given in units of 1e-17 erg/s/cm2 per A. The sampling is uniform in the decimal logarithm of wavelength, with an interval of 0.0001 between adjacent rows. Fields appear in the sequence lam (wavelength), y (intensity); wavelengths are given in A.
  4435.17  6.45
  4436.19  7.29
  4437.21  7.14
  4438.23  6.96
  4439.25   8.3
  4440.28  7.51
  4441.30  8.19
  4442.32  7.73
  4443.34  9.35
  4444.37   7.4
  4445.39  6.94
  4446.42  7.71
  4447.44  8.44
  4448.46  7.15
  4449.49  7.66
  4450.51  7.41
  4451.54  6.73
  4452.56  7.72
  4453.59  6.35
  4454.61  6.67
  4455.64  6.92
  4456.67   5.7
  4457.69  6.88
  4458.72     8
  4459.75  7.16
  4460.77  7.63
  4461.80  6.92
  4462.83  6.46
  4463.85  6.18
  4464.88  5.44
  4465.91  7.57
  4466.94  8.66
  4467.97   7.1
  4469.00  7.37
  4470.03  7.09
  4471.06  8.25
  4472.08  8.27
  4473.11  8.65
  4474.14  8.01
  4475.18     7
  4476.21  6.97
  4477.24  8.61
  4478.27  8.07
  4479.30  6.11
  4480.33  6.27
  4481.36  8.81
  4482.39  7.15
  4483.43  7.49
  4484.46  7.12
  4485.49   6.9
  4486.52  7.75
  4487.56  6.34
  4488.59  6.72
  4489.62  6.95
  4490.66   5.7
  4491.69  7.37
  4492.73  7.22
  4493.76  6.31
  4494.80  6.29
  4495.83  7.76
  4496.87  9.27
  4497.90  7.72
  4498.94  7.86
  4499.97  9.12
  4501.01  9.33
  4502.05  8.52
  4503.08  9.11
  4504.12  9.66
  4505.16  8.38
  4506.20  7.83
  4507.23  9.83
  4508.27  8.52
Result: 7.38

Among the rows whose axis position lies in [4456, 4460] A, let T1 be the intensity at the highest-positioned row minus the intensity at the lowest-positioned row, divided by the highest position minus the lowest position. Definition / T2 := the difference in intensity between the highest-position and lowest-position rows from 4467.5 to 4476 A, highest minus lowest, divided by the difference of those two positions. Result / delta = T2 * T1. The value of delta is -0.01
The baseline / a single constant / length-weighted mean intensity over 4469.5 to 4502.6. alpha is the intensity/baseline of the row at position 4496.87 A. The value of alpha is 1.23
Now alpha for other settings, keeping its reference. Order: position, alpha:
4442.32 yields 1.03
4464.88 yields 0.72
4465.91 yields 1.00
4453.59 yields 0.84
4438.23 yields 0.92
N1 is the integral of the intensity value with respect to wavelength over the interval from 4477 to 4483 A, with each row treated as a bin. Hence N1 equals 45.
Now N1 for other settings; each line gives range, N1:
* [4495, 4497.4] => 20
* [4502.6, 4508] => 48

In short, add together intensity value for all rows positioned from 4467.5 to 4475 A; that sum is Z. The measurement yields 55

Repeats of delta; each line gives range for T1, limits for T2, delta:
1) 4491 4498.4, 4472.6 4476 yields -0.04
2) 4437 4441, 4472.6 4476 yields -0.10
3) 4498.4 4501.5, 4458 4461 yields -0.13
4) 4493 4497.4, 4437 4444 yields 0.34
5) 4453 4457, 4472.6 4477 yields 0.11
